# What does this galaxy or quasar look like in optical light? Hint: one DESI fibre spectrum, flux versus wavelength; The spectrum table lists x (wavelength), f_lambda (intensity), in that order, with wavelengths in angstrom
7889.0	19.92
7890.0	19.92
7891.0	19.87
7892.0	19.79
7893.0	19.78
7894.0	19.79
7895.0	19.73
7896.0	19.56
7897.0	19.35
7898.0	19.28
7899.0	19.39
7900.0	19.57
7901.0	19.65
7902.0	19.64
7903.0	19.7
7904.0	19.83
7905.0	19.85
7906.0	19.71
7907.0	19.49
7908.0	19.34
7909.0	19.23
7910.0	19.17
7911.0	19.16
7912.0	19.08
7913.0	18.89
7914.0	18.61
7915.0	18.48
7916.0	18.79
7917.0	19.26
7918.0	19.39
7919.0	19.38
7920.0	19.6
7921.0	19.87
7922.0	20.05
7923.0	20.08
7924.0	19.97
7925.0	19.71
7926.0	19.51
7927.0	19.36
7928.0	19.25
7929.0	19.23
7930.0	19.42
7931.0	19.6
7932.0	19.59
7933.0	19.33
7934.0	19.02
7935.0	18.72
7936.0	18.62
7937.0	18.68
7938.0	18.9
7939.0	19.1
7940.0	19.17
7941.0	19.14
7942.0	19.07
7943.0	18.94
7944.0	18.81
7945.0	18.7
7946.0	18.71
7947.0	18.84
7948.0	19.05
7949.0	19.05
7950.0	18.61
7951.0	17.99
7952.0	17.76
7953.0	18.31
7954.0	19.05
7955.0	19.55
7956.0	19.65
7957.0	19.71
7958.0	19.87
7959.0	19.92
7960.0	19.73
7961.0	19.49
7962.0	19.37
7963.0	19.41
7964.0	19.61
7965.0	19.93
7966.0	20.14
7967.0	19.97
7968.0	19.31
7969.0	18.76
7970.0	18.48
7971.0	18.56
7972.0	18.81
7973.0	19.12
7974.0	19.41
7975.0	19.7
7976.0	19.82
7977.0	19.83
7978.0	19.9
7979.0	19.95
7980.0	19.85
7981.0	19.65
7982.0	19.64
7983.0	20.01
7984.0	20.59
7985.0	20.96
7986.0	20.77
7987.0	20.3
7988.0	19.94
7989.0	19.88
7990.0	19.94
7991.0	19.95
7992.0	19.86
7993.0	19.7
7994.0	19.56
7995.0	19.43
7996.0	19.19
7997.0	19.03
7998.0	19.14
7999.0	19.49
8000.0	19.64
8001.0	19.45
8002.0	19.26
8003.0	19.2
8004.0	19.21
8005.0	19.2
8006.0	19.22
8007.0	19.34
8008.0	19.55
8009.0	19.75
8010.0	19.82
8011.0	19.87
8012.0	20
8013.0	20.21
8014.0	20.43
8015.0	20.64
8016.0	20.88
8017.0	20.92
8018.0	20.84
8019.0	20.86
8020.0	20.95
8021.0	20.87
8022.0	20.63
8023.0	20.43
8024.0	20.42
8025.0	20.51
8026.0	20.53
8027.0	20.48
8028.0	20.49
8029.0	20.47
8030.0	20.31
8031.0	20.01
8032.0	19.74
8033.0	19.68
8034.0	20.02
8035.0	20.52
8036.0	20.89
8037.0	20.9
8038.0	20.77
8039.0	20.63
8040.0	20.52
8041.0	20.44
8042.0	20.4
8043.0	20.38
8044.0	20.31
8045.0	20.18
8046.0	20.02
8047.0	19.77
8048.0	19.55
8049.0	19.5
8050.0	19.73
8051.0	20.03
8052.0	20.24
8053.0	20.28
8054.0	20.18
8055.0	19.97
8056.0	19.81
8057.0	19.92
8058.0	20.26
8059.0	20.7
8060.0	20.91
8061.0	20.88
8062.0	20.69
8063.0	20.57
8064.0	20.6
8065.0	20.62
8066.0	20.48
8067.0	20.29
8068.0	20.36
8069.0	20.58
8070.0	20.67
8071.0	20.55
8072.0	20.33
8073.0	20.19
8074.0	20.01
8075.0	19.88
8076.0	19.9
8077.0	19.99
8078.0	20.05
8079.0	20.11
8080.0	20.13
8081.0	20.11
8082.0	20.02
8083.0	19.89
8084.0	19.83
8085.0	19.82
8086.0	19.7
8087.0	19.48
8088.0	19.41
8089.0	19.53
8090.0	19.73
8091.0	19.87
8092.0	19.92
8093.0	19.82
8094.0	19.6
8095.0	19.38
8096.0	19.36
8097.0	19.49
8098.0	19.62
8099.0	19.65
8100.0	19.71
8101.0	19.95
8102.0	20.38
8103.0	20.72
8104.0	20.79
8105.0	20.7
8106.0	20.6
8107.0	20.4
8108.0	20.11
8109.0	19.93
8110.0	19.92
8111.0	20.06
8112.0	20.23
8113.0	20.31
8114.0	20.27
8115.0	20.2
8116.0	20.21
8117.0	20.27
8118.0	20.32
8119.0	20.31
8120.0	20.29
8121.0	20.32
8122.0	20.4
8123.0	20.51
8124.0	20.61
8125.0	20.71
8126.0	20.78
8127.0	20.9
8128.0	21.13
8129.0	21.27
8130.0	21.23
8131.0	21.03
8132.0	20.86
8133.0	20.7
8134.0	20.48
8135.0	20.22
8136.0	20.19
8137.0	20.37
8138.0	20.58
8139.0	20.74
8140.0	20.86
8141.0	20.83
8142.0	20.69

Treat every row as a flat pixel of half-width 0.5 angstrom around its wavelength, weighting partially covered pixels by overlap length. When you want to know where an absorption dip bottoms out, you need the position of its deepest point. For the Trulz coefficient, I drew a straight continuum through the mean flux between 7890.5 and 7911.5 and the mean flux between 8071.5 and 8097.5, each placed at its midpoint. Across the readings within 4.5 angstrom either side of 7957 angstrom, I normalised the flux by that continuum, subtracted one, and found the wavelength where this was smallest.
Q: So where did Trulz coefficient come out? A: 7953.0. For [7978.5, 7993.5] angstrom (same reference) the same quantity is 7982.0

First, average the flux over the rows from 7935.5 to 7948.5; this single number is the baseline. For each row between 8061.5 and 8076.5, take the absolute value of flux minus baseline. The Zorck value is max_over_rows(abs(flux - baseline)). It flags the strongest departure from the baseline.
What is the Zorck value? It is 1.8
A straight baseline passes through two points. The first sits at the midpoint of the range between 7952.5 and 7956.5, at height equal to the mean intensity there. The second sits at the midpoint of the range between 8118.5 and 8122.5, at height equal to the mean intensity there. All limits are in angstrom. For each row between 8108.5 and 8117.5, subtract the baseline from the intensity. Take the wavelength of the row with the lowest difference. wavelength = 8110.0 angstrom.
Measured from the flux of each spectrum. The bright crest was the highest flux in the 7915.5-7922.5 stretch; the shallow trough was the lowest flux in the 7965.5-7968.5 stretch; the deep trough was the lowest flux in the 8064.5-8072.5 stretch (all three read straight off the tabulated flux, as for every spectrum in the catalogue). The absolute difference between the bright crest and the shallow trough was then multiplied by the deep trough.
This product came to 15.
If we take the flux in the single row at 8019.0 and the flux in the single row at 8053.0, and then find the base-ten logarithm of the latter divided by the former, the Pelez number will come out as -0.012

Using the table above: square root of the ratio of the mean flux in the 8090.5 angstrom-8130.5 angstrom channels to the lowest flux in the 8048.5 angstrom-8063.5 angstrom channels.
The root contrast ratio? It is 1.02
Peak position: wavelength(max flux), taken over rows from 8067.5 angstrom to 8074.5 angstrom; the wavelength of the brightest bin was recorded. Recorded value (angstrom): 8070.0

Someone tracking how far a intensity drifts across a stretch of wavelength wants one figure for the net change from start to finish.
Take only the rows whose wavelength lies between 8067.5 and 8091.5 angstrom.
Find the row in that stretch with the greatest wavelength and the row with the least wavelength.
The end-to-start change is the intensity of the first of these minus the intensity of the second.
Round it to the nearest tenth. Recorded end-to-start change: -0.5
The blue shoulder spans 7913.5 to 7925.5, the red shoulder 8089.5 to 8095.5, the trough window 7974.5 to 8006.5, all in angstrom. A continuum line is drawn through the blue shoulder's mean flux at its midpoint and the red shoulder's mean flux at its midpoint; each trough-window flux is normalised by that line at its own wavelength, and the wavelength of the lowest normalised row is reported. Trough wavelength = 7997.0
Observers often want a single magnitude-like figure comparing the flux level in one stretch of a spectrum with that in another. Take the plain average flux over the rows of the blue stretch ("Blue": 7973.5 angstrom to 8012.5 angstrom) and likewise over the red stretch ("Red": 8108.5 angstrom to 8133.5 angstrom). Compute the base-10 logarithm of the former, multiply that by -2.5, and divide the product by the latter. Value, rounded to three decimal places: -0.158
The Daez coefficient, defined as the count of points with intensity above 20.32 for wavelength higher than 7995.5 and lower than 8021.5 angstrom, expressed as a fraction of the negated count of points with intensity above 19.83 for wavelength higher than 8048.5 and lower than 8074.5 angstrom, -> -0.35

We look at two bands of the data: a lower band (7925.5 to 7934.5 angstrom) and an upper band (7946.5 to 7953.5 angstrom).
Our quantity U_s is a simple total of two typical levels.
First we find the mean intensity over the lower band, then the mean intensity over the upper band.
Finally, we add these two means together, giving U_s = 37.9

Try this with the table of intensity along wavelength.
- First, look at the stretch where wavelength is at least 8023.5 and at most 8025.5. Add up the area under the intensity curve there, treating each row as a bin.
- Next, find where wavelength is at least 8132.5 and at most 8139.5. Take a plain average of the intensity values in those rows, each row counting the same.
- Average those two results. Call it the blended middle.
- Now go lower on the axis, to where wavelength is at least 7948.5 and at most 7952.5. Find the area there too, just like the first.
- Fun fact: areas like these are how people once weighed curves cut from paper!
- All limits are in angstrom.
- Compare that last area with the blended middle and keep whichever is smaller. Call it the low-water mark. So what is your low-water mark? 31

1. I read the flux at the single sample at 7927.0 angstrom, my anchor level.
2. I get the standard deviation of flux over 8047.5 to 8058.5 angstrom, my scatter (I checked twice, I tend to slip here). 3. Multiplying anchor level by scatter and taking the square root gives 2.3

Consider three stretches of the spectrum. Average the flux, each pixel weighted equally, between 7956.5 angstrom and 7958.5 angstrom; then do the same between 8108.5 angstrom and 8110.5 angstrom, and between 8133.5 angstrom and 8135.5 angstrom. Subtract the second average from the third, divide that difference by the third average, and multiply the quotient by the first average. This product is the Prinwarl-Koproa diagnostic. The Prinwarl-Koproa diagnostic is 0.4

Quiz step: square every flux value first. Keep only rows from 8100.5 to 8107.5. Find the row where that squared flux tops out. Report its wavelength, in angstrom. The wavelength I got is 8104.0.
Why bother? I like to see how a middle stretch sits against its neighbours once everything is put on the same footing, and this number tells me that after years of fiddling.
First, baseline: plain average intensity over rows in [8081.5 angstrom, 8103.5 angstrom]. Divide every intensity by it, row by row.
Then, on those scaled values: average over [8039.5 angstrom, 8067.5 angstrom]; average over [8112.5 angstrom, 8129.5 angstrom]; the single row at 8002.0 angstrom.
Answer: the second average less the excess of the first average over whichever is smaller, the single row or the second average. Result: 0.99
